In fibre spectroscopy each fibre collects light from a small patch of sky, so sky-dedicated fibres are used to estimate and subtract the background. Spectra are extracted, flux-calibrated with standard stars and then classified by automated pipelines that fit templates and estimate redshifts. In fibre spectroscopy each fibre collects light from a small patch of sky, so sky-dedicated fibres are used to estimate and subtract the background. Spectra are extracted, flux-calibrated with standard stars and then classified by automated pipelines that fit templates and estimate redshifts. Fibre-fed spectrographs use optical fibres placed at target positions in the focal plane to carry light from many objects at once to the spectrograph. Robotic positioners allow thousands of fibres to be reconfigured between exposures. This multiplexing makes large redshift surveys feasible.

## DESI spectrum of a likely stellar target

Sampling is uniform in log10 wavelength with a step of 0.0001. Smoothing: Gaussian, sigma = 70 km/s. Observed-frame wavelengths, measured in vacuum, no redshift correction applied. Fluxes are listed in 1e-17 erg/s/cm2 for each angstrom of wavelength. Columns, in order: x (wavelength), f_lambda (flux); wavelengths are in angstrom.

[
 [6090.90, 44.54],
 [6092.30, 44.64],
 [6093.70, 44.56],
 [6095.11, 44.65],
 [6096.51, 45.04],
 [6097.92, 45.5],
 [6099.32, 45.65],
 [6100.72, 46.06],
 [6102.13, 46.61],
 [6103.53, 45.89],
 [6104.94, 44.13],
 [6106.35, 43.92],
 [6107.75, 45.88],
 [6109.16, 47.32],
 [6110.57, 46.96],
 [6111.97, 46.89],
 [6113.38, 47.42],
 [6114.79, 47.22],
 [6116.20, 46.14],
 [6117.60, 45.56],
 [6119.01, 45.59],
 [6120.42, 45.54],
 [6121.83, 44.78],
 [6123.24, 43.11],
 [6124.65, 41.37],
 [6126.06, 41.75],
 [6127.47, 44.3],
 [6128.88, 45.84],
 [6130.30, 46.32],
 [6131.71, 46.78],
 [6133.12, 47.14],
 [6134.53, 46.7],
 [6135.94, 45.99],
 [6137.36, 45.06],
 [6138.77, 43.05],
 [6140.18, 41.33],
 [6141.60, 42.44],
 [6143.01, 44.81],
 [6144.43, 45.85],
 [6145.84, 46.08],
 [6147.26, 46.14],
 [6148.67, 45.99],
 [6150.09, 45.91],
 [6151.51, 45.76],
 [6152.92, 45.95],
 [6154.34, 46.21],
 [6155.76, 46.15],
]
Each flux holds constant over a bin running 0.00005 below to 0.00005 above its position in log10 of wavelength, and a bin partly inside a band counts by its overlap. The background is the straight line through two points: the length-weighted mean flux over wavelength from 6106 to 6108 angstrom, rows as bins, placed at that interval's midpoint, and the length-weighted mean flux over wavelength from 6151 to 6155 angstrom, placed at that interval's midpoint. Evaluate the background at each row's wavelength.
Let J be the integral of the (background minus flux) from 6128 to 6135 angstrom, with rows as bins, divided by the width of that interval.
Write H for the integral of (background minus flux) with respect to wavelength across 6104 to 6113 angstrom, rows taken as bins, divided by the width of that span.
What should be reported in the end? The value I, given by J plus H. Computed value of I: -1.8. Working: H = -0.9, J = -0.95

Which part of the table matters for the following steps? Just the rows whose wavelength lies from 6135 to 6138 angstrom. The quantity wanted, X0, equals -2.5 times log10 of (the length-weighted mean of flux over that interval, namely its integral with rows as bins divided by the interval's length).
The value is -4.15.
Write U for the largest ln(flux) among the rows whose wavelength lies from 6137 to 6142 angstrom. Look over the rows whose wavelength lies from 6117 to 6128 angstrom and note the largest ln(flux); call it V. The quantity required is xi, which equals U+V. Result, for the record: 7.63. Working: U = 3.81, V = 3.820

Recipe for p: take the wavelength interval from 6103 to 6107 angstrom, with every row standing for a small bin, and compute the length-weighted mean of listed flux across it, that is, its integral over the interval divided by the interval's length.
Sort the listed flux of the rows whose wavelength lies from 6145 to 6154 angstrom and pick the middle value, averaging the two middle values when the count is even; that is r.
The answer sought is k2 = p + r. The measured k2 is 90.5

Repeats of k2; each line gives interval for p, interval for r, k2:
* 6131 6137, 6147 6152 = 92.5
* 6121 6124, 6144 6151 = 89.9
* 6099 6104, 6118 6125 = 90.9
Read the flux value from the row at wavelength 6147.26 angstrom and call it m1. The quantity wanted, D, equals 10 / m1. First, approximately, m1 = 46.14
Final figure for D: 0.2167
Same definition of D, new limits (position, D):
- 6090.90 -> 0.2245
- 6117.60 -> 0.2195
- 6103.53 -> 0.2179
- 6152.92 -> 0.2176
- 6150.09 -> 0.2178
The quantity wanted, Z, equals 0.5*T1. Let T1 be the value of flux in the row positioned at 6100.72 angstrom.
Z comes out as 23.0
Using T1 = 46.06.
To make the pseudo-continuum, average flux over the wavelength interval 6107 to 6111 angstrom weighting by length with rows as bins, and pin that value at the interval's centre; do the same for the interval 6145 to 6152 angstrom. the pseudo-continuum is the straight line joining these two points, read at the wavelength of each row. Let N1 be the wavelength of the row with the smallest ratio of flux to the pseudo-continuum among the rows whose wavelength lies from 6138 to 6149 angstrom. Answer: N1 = 6140.18 angstrom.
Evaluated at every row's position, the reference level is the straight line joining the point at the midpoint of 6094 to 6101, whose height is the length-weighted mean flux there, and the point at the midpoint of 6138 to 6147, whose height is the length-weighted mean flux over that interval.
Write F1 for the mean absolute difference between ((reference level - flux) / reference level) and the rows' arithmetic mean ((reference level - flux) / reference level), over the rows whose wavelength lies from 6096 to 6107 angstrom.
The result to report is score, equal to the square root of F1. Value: 0.126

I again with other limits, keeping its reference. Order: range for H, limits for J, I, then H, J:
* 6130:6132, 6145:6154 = -1.1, -1.0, -0.04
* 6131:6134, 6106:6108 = -1.2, -1.4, 0.14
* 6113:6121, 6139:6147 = 0.6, -1.0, 1.64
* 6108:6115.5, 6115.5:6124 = -1.8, -2.0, 0.18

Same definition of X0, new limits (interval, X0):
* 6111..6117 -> -4.18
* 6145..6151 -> -4.16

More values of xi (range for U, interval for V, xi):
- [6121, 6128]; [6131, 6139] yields 7.65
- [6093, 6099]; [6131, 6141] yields 7.67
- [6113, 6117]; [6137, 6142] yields 7.67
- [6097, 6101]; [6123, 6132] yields 7.68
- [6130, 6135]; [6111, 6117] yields 7.71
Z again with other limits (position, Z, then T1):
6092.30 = 22.3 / 44.64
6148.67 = 23.0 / 45.99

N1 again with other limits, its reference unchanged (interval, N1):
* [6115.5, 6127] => 6124.65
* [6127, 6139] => 6138.77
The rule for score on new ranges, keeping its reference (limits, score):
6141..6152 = 0.146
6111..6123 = 0.125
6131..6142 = 0.203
